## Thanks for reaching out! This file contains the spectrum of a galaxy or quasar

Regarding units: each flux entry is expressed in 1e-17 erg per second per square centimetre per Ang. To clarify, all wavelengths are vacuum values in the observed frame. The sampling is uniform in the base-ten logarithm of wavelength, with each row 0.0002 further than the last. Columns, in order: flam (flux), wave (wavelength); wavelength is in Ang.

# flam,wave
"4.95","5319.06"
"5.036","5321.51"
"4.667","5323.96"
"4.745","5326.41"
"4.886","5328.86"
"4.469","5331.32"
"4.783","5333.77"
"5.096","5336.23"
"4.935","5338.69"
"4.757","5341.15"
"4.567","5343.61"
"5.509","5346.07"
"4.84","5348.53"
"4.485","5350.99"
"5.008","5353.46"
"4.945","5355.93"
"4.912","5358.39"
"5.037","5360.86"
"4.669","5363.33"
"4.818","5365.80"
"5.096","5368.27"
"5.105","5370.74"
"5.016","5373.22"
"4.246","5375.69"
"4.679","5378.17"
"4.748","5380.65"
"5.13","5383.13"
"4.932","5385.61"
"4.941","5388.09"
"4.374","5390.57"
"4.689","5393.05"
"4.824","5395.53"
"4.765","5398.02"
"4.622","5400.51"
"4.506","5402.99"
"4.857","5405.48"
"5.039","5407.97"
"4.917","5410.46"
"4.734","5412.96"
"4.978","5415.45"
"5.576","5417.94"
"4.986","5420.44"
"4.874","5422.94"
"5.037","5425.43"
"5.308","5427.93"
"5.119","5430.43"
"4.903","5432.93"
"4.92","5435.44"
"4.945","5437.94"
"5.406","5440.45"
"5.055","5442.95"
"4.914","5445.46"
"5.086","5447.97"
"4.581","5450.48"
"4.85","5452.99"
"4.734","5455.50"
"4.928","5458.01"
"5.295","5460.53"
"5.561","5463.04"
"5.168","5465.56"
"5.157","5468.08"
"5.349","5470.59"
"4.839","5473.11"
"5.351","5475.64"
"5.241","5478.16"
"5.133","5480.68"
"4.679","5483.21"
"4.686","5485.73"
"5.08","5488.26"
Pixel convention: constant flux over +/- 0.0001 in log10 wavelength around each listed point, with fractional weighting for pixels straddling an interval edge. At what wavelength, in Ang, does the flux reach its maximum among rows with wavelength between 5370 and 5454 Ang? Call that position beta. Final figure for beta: 5417.94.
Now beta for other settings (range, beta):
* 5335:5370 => 5346.07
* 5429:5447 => 5440.45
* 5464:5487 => 5475.64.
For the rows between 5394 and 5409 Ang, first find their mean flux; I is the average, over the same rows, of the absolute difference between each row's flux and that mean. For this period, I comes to 0.14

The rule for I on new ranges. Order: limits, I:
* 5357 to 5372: 0.14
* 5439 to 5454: 0.20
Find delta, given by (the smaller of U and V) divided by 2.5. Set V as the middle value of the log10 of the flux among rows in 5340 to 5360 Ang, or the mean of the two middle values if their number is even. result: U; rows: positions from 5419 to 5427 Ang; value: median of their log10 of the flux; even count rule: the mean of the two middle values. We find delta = 0.275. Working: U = 0.698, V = 0.688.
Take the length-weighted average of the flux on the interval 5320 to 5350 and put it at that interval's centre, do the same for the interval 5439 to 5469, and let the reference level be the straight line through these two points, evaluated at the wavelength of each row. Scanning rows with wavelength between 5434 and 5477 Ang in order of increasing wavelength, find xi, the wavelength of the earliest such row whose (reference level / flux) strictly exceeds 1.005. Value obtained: 5435.44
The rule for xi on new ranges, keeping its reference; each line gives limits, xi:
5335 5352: 5341.15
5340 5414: 5341.15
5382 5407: 5390.57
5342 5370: 5343.61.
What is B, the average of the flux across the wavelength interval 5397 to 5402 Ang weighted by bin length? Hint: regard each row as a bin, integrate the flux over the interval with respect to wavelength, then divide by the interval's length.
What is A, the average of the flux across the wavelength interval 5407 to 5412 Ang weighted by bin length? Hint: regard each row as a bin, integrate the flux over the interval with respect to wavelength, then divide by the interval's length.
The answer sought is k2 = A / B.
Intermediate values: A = 4.95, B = 4.68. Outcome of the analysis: 1.06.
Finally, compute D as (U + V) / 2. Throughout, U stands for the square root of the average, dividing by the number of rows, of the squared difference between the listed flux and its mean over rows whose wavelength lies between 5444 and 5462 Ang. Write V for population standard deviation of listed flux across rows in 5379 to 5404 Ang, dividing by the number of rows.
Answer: 0.212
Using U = 0.21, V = 0.210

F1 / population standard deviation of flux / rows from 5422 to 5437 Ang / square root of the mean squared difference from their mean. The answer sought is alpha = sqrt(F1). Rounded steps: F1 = 0.15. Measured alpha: 0.39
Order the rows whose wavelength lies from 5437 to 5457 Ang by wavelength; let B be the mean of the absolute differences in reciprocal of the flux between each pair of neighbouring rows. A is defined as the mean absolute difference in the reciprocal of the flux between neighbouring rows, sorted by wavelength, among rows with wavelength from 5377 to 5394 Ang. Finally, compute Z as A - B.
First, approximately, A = 0.0114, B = 0.0116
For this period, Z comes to -0.0002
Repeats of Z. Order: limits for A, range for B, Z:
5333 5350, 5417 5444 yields 0.0074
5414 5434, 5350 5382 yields 0.0005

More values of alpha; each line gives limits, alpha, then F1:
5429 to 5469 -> 0.49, 0.24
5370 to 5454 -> 0.51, 0.26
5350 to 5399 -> 0.49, 0.24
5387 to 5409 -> 0.45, 0.20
